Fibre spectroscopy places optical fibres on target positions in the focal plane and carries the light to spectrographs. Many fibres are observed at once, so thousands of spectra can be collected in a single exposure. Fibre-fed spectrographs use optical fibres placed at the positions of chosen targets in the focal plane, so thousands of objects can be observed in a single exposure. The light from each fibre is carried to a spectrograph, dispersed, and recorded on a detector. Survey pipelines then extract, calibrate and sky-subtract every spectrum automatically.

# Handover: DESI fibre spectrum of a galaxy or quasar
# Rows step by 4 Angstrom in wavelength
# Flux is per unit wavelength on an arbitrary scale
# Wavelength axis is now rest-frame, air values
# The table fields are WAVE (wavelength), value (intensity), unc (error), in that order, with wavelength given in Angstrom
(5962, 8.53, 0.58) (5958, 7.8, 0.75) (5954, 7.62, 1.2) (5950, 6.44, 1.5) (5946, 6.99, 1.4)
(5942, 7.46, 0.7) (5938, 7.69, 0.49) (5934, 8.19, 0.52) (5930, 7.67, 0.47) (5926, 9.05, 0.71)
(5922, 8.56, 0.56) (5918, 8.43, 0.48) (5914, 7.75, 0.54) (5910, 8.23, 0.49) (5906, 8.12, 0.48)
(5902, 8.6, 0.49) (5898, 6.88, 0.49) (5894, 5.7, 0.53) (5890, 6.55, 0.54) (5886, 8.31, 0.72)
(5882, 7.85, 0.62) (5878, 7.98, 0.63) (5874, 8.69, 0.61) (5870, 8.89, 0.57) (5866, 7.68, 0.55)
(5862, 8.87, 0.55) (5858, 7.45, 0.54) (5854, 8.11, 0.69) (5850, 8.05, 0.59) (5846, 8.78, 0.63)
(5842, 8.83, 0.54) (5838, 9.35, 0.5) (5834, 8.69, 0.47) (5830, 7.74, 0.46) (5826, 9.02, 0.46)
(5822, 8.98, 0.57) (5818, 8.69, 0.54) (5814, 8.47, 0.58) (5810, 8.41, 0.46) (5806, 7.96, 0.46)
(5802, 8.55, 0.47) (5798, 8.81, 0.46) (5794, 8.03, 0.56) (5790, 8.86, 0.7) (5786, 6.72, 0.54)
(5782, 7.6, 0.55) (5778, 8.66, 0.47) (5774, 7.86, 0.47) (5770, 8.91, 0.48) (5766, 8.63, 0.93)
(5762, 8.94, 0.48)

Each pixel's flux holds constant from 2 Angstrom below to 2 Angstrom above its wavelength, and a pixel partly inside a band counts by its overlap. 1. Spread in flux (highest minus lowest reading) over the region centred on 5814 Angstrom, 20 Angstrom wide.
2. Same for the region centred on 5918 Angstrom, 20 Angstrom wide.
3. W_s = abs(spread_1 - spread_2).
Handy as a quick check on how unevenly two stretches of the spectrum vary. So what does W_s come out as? 0.3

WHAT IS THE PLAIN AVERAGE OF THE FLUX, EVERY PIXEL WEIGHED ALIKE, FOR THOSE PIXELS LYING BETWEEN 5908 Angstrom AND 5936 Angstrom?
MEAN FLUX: 8.3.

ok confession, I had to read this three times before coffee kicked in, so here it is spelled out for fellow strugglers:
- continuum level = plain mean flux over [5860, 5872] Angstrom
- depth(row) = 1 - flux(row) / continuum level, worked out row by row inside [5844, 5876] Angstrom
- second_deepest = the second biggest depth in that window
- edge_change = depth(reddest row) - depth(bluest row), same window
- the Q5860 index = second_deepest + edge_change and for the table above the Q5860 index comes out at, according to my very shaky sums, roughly 0.10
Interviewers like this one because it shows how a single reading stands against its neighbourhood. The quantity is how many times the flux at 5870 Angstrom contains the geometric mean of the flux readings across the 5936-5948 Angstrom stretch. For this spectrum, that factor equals 1.21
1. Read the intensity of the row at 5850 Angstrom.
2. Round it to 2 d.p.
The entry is 8.05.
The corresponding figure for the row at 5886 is 8.31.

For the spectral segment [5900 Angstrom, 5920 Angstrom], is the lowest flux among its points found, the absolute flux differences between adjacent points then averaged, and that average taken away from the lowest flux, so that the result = 7.31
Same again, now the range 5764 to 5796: 5.71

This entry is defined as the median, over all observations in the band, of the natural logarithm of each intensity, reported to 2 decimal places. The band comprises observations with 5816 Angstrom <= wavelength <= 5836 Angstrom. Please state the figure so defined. 2.16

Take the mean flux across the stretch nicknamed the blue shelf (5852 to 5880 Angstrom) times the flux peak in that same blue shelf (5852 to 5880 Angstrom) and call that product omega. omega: 73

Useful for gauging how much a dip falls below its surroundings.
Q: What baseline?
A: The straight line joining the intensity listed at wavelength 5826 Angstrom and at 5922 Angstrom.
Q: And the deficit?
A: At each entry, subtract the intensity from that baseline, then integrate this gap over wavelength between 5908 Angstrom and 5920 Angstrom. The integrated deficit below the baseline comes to 5.5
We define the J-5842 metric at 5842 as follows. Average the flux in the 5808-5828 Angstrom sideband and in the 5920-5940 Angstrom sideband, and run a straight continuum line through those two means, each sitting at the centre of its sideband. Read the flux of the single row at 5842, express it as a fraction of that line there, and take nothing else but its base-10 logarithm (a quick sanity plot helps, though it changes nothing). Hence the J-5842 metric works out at 0.01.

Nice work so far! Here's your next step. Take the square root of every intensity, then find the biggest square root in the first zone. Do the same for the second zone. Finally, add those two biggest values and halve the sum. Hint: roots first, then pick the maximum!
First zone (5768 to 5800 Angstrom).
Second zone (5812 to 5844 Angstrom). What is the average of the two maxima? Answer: 3.02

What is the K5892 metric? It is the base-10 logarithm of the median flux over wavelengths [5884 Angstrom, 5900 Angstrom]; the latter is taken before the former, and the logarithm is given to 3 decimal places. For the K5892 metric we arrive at 0.827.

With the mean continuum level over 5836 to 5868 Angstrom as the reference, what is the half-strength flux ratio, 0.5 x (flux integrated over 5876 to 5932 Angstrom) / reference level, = 26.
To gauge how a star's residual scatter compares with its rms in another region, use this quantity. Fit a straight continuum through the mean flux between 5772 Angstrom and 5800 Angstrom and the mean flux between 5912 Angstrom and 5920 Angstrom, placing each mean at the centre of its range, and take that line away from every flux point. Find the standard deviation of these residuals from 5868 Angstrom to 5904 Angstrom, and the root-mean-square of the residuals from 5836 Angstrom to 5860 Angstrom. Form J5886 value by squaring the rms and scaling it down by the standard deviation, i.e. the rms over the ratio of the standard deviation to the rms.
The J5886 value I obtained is 0.5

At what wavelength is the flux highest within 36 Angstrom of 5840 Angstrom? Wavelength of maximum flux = 5838 Angstrom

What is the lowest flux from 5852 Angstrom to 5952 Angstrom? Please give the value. 5.7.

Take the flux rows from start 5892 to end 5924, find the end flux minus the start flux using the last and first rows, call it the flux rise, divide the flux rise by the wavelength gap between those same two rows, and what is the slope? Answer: 0.10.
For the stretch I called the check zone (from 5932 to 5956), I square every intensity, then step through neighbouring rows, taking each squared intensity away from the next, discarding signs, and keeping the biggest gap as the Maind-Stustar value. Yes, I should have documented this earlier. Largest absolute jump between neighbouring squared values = 16.6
